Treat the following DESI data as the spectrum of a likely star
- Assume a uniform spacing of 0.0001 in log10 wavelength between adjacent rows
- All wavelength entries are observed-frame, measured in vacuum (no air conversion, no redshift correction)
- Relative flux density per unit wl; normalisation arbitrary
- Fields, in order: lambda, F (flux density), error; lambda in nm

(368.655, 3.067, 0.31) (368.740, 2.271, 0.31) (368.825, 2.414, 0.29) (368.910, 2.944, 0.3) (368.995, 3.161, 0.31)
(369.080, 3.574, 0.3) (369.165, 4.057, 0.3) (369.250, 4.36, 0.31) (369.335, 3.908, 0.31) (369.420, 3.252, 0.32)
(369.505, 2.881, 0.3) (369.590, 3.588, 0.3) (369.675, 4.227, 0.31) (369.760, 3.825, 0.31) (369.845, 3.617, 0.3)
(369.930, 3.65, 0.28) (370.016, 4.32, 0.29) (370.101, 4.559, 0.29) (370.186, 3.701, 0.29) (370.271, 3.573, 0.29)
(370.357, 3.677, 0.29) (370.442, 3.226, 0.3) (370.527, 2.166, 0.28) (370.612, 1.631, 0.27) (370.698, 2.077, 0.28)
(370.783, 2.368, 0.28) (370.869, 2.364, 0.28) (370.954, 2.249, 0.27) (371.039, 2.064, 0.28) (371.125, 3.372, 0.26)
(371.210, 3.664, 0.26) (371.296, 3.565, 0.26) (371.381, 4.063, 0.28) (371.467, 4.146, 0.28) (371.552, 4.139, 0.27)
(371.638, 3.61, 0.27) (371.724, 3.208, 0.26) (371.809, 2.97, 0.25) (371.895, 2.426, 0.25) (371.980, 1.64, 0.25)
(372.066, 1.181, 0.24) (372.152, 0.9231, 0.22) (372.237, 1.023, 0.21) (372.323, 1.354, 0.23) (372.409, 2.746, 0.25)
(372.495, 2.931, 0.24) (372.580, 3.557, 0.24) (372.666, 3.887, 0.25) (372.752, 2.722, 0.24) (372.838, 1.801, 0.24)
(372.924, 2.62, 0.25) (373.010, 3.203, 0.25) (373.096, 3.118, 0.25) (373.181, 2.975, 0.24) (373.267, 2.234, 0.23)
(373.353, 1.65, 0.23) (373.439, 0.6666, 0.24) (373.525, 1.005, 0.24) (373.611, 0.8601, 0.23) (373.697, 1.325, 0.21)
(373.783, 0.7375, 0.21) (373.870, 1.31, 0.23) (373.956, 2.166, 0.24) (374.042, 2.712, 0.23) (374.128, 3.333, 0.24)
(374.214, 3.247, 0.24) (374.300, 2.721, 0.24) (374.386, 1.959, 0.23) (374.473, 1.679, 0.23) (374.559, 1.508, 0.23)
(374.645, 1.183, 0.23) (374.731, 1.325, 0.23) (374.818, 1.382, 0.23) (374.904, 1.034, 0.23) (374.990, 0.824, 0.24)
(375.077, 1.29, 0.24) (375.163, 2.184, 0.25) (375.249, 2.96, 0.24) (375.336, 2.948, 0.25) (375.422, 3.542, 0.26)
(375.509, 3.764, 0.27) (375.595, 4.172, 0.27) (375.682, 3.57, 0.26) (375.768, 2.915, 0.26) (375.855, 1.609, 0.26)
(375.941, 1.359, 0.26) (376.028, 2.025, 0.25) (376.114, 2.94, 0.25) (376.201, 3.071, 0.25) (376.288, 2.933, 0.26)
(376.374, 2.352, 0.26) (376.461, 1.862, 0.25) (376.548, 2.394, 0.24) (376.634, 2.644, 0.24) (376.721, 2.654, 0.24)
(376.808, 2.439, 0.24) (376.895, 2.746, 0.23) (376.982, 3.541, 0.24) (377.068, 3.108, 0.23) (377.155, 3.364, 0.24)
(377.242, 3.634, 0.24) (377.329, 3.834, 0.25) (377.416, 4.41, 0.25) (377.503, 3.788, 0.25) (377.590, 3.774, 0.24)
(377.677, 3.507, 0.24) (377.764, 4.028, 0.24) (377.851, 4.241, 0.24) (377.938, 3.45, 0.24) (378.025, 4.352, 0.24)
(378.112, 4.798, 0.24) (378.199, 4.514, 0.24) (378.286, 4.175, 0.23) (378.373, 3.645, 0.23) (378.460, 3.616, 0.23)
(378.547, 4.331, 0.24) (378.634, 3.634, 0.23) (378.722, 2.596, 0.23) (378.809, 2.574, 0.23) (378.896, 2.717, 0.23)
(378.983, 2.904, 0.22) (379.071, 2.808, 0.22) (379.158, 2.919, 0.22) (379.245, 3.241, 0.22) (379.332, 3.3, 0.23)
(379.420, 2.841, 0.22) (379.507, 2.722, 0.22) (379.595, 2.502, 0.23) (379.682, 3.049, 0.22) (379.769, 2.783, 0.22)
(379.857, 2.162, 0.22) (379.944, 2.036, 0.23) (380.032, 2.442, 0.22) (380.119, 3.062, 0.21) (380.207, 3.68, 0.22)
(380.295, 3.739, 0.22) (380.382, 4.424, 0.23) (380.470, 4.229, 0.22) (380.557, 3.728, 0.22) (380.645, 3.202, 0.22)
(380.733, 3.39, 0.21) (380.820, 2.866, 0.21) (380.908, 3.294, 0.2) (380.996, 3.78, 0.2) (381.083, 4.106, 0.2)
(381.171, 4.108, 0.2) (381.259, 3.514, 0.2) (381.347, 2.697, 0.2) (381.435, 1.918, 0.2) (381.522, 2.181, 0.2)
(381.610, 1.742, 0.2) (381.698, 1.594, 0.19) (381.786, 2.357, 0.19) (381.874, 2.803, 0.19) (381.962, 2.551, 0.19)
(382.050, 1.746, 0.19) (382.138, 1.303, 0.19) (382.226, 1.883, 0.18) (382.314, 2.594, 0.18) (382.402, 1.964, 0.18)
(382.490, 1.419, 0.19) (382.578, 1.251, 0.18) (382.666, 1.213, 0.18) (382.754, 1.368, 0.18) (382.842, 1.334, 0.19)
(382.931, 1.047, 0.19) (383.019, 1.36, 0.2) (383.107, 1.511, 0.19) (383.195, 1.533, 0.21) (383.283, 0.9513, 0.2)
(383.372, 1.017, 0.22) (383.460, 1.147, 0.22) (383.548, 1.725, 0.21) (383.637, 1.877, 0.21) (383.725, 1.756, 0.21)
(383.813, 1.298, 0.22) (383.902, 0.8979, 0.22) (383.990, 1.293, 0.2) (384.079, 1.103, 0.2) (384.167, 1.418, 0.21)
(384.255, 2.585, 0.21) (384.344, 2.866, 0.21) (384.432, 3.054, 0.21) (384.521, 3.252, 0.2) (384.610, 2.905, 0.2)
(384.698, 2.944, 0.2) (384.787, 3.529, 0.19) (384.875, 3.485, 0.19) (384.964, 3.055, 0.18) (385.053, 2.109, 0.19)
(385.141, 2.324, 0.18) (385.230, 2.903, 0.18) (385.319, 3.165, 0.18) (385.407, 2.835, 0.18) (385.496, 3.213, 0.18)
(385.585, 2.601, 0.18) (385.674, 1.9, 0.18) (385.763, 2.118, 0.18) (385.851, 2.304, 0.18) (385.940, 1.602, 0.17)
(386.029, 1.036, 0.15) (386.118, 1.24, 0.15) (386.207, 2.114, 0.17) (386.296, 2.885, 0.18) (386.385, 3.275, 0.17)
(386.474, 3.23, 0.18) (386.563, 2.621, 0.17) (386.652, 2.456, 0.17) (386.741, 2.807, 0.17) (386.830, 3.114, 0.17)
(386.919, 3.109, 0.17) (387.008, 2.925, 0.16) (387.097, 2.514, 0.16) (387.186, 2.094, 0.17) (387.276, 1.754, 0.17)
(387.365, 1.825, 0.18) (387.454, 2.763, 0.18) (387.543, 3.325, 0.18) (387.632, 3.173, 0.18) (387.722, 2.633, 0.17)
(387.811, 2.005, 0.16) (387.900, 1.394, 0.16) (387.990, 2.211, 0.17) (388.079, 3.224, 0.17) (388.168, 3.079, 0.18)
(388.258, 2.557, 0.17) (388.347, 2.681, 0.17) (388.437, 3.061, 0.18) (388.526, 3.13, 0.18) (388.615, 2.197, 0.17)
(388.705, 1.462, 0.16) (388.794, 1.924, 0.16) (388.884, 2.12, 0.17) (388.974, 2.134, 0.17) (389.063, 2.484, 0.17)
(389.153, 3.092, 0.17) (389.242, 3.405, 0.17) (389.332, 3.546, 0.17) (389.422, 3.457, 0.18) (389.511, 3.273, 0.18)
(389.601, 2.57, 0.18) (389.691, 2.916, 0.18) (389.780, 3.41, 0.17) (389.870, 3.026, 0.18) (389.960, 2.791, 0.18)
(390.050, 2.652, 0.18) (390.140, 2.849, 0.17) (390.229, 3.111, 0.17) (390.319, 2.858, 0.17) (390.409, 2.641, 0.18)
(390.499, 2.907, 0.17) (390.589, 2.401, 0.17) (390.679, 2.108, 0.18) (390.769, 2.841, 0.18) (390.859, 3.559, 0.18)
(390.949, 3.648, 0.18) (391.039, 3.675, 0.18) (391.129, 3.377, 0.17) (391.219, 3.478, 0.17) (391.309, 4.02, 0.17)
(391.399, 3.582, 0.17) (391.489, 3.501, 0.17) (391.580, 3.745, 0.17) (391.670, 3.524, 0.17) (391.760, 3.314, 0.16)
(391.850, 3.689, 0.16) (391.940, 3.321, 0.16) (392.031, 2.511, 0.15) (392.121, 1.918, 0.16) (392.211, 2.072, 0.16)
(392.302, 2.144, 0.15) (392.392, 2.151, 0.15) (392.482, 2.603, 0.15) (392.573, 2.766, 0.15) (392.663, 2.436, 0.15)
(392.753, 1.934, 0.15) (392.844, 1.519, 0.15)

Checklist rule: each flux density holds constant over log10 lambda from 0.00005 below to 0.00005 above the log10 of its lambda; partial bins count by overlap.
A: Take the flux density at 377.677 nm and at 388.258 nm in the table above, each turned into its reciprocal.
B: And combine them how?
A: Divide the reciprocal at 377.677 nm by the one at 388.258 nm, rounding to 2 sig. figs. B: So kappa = 0.73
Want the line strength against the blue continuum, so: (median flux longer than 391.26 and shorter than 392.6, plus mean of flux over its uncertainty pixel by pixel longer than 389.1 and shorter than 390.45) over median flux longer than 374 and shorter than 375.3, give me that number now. 12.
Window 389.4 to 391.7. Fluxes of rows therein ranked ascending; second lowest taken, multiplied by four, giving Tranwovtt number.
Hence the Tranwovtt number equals 9.6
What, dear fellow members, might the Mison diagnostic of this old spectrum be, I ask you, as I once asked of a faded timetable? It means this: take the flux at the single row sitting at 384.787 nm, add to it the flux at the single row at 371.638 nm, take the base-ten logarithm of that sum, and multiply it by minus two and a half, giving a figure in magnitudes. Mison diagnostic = -2.13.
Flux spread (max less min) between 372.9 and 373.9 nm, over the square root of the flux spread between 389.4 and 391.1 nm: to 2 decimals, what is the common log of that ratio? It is 0.31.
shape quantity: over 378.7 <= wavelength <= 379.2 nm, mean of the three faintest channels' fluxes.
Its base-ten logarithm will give 0.42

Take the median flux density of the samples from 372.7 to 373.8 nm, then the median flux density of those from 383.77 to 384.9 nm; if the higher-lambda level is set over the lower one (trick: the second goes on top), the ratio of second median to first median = 1.6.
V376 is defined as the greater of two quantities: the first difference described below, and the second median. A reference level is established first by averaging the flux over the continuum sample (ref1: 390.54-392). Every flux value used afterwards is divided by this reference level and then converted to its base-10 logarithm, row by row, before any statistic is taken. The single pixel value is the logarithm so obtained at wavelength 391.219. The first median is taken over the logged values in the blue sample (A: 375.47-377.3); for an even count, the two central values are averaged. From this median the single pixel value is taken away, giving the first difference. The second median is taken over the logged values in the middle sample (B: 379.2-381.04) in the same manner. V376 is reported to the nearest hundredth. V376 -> -0.02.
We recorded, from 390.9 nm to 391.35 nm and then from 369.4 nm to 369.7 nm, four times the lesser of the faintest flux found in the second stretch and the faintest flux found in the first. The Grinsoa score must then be 12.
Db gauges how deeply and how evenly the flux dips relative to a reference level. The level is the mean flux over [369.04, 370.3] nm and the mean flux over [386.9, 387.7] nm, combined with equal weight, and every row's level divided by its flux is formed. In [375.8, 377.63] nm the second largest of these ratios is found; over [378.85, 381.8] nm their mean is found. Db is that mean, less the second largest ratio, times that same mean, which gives -1.0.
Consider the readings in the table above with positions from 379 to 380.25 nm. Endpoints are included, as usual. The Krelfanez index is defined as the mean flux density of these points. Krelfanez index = 2.8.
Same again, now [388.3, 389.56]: 2.7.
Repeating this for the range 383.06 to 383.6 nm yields 1.3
